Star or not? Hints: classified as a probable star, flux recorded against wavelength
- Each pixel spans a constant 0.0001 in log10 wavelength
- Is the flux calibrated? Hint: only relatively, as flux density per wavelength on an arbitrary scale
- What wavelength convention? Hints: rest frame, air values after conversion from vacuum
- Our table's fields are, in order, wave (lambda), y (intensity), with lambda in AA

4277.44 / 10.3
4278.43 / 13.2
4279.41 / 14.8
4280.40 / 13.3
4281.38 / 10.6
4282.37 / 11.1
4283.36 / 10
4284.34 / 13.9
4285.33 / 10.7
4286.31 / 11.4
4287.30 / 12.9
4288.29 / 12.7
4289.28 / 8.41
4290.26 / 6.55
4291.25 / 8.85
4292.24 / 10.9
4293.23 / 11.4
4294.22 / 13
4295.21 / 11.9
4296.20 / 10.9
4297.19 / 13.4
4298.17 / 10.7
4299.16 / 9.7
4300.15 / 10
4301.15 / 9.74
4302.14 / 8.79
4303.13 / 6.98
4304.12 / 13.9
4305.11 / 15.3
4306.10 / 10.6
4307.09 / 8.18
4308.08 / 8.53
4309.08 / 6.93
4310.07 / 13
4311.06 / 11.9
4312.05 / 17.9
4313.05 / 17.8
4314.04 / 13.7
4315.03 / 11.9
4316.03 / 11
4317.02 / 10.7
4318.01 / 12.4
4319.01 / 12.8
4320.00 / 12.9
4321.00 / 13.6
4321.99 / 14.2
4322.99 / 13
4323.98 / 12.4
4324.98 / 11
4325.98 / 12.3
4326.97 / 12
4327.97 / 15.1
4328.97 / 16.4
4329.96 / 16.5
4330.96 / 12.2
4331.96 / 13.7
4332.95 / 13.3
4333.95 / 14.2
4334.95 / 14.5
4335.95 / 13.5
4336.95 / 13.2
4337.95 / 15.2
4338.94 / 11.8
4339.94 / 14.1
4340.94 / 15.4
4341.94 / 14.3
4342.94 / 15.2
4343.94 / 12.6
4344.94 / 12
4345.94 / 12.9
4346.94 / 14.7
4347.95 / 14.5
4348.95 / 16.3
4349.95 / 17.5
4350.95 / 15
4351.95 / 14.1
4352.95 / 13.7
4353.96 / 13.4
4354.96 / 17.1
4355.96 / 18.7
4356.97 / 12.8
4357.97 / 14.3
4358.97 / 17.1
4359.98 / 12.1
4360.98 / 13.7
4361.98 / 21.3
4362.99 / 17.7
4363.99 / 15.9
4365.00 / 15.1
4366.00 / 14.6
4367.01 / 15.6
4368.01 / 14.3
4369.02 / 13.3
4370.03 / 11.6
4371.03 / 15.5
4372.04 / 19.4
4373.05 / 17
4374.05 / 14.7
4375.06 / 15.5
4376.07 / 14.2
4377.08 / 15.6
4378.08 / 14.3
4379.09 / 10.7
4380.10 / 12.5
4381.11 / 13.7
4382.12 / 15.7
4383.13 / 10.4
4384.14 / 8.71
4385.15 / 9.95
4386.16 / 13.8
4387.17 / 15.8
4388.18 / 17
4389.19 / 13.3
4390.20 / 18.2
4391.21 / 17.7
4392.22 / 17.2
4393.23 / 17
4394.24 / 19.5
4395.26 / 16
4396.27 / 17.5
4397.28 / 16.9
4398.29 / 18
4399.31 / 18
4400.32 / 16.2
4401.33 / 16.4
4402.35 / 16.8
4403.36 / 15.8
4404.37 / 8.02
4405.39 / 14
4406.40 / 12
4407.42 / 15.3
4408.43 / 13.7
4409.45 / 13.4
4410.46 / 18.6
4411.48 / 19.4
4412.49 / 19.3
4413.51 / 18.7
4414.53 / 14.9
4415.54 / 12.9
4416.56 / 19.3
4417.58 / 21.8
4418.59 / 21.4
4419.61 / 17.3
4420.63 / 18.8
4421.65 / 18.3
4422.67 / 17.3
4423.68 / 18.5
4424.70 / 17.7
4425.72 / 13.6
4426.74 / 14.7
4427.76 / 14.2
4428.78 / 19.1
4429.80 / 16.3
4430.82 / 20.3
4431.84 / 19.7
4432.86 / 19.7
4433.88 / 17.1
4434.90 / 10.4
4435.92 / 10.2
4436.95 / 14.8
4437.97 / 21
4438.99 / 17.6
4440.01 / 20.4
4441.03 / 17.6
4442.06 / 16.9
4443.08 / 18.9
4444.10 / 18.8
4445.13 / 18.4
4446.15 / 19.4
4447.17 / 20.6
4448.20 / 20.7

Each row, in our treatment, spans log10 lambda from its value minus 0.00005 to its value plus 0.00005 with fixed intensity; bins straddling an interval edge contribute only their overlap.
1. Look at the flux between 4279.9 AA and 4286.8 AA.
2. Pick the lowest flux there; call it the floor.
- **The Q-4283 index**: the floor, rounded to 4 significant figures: 10.00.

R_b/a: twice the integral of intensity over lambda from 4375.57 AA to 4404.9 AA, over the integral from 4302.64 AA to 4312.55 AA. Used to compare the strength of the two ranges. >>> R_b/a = 7.8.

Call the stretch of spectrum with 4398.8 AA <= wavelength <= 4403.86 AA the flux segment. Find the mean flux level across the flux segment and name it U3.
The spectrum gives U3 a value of 16.6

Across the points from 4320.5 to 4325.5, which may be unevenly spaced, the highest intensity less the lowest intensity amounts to 3.2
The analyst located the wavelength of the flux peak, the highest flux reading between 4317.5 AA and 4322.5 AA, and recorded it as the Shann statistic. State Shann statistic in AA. 4321.99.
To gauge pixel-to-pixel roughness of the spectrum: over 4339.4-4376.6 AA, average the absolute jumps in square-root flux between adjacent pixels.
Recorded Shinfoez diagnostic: 0.26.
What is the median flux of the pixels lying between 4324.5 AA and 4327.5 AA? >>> 12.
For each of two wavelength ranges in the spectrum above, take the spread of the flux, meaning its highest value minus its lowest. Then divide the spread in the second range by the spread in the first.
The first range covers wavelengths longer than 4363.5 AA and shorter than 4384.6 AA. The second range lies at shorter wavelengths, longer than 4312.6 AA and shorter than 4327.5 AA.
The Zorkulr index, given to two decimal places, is 0.66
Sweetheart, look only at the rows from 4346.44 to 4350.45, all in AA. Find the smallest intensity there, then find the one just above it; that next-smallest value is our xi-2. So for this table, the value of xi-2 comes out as 14.7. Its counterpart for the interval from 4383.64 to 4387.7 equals 9.95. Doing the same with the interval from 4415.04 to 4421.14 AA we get 17.3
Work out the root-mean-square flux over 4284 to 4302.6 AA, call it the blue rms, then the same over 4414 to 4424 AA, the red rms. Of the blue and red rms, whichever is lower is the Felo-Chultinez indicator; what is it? 11.0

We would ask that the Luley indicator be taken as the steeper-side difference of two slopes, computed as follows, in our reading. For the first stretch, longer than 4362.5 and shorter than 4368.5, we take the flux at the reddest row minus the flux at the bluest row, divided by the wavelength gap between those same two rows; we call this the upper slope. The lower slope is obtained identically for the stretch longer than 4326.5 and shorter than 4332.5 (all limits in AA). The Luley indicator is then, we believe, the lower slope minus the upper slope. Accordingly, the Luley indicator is 1.0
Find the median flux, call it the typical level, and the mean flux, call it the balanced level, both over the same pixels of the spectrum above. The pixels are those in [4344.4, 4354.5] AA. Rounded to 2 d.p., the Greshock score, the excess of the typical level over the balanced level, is -0.11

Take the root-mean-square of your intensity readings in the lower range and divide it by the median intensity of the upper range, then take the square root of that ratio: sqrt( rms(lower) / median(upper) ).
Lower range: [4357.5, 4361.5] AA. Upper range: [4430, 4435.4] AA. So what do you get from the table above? 0.86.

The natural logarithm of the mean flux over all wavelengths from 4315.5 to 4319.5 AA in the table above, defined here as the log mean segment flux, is 2.46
